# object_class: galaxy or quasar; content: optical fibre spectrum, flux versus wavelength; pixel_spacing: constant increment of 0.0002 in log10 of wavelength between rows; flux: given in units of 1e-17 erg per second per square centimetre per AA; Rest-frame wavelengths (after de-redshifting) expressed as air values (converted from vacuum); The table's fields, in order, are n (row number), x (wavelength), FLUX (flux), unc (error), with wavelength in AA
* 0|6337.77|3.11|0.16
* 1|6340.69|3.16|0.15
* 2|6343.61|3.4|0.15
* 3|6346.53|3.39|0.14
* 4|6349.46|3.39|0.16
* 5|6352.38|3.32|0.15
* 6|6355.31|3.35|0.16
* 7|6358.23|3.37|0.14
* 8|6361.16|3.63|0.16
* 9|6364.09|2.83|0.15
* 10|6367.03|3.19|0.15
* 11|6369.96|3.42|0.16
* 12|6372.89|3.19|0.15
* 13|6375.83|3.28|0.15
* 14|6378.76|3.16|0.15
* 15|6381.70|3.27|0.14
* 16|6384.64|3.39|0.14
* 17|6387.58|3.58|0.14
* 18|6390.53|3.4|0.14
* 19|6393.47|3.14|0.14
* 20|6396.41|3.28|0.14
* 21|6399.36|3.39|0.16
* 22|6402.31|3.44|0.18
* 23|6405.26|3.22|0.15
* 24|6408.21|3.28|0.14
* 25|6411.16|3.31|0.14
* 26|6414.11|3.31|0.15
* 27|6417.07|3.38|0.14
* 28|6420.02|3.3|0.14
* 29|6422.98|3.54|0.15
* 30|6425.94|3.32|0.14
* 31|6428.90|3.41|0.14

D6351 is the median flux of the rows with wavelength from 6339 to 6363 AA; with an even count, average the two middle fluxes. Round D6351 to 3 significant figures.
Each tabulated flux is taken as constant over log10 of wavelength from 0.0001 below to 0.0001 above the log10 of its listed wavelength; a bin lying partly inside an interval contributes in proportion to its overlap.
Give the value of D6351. 3.38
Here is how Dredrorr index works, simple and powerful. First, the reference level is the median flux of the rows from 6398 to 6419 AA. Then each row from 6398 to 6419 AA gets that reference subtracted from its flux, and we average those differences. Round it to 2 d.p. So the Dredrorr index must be 0.02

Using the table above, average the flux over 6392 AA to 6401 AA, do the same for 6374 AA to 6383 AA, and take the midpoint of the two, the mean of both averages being 3.25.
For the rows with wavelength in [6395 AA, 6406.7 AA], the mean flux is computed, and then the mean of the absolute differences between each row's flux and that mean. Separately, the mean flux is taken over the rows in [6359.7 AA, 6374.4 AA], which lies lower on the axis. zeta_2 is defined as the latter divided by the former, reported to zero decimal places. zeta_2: 39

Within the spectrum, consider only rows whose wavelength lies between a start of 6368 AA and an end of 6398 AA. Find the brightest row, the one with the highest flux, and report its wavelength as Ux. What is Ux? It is 6387.58 AA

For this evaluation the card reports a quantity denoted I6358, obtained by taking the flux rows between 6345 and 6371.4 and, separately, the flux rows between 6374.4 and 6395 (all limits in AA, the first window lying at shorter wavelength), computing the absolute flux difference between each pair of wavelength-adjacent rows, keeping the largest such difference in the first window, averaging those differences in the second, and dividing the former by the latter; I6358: 4.9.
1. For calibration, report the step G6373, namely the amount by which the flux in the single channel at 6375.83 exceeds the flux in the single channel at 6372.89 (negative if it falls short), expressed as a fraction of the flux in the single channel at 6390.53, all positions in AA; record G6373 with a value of 0.026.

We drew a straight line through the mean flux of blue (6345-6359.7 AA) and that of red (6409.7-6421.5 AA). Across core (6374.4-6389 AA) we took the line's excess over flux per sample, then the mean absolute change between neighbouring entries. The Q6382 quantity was 0.14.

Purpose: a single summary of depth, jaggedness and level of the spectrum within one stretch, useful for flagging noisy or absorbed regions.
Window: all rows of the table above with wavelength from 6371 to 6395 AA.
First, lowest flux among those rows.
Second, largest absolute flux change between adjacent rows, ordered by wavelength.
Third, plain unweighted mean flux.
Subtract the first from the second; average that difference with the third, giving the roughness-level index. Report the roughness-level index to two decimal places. 0.21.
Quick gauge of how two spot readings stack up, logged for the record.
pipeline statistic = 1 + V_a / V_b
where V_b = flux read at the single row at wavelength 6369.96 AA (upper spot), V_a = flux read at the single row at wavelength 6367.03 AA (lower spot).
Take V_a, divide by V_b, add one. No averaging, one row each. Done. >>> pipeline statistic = 1.93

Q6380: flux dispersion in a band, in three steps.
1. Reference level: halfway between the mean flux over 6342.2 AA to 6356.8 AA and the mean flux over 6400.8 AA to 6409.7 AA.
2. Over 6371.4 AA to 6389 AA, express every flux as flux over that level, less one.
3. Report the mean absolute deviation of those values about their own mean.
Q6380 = 0.035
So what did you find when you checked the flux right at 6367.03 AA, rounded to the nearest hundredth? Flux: 3.19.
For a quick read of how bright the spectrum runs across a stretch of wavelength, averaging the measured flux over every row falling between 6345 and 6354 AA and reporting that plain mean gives 3.37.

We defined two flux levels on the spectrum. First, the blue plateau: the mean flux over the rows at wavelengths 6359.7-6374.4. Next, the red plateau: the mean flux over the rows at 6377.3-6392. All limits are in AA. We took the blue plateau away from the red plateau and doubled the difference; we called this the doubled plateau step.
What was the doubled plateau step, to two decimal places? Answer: 0.22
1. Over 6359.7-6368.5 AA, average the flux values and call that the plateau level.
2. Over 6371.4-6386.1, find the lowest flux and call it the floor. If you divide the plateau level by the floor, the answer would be 1.02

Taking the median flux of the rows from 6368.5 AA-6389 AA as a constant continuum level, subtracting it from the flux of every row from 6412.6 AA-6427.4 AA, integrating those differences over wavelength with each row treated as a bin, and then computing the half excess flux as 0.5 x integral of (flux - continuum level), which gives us 0.67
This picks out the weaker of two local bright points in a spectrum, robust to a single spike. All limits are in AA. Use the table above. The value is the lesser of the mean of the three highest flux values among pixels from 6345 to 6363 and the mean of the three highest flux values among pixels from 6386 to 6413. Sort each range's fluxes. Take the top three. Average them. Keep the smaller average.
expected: 3.47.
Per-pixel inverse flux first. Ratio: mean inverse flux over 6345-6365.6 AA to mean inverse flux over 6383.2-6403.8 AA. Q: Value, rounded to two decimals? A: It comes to 1.02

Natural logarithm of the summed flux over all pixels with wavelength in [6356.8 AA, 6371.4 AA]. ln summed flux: 2.80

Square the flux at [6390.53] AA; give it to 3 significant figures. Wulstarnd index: 11.6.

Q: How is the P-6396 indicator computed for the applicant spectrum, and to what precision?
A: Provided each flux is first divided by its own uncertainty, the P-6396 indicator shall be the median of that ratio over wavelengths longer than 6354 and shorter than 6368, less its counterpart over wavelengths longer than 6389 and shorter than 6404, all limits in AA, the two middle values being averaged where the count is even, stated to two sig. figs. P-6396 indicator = -1.2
